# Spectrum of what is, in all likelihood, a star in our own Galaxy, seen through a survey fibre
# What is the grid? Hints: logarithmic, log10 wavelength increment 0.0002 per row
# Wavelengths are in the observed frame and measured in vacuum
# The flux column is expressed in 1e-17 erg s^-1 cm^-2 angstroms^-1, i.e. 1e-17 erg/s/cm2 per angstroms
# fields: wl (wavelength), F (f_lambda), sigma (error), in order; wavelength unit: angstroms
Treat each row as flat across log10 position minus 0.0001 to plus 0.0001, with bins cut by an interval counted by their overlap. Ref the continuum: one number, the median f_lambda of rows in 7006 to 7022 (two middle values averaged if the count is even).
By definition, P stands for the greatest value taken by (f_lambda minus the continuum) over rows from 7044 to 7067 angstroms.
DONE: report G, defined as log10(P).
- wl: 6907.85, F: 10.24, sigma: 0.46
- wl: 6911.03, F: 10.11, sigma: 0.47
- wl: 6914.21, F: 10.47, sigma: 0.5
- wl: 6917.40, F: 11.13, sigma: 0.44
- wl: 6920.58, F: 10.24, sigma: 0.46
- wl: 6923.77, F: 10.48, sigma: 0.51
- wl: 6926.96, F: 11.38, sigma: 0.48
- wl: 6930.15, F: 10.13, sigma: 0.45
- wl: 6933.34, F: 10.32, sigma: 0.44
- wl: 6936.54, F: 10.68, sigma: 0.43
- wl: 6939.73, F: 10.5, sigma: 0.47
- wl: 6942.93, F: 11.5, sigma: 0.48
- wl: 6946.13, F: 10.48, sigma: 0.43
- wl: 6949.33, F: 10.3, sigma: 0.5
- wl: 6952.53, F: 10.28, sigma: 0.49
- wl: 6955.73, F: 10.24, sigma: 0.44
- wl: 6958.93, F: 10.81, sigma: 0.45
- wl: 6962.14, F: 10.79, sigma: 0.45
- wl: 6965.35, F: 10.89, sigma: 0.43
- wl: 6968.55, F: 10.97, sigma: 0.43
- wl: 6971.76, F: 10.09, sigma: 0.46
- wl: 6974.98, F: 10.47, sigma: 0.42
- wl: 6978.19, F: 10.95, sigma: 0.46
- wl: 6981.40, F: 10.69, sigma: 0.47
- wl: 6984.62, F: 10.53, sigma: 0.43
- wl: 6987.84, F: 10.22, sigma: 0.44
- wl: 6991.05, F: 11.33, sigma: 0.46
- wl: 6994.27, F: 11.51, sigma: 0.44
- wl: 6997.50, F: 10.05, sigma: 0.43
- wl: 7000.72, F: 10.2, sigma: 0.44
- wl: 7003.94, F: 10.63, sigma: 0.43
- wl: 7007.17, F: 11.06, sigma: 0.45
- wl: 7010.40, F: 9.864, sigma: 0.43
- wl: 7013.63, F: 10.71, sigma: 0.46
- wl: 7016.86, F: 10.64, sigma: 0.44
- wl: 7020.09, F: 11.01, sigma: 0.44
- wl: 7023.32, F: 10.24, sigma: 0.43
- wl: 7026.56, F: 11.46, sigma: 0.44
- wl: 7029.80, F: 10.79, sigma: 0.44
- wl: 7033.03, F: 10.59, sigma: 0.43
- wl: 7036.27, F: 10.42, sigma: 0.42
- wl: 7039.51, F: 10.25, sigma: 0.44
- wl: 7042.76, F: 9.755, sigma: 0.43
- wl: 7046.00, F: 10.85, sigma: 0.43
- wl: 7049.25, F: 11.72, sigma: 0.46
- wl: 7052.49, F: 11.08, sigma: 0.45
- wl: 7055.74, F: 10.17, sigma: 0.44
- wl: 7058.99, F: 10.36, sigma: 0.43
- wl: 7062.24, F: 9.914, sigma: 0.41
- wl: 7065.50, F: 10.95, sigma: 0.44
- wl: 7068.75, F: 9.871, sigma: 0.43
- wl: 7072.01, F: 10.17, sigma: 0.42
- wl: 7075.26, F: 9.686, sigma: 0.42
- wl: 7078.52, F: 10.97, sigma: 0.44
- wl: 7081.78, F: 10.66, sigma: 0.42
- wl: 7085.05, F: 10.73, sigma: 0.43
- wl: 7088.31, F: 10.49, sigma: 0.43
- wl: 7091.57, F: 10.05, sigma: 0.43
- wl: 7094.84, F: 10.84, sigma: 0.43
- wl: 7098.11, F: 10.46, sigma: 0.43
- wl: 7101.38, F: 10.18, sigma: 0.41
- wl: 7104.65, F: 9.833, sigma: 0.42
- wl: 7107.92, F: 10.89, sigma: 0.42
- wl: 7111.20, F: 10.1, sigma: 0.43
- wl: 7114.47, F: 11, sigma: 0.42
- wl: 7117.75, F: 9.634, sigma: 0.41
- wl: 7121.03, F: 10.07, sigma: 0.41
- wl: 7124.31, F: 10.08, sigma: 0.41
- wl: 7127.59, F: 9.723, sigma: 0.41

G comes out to 0.00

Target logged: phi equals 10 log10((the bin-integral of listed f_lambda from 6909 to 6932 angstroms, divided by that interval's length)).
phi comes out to 10.2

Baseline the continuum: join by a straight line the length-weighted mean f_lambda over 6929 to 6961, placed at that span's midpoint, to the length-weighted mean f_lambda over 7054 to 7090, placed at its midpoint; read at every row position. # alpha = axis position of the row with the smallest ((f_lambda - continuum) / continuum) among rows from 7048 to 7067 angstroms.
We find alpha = 7062.24 angstroms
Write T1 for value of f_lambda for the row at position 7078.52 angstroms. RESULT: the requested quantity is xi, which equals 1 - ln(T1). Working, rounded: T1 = 10.97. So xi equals -1.40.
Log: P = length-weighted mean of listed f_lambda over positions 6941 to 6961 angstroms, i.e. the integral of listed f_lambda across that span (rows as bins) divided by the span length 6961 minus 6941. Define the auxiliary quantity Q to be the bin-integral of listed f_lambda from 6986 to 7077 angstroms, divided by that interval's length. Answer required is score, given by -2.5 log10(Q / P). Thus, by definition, 0.005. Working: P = 10.6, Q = 10.6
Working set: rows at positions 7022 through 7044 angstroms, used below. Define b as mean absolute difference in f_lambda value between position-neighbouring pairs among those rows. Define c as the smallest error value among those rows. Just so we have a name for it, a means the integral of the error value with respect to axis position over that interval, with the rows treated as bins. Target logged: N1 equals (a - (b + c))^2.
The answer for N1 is 74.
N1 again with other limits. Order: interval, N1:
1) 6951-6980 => 150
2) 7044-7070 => 104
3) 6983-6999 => 34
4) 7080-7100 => 60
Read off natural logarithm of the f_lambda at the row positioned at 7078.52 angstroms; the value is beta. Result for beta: 2.40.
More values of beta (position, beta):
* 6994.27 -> 2.44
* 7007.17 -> 2.40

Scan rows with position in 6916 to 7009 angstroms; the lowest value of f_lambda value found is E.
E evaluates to 10.05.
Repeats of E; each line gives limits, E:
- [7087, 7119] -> 9.634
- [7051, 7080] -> 9.686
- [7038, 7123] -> 9.634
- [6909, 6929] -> 10.11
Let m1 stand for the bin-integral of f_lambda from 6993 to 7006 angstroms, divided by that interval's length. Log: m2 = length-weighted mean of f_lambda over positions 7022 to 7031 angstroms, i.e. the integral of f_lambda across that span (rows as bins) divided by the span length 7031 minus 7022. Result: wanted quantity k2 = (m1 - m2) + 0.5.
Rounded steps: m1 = 10.6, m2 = 10.8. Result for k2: 0.24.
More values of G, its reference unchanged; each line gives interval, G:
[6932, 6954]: -0.10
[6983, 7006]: -0.10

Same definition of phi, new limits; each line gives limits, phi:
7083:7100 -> 10.2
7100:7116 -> 10.2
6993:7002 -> 10.2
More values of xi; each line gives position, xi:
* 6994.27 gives -1.44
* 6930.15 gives -1.32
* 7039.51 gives -1.33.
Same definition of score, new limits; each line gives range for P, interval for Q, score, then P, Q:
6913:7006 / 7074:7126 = 0.028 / 10.6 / 10.4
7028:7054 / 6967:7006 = 0.005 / 10.7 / 10.6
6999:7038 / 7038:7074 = 0.018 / 10.6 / 10.5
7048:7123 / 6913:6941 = -0.018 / 10.4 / 10.6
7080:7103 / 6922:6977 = -0.012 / 10.5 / 10.6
